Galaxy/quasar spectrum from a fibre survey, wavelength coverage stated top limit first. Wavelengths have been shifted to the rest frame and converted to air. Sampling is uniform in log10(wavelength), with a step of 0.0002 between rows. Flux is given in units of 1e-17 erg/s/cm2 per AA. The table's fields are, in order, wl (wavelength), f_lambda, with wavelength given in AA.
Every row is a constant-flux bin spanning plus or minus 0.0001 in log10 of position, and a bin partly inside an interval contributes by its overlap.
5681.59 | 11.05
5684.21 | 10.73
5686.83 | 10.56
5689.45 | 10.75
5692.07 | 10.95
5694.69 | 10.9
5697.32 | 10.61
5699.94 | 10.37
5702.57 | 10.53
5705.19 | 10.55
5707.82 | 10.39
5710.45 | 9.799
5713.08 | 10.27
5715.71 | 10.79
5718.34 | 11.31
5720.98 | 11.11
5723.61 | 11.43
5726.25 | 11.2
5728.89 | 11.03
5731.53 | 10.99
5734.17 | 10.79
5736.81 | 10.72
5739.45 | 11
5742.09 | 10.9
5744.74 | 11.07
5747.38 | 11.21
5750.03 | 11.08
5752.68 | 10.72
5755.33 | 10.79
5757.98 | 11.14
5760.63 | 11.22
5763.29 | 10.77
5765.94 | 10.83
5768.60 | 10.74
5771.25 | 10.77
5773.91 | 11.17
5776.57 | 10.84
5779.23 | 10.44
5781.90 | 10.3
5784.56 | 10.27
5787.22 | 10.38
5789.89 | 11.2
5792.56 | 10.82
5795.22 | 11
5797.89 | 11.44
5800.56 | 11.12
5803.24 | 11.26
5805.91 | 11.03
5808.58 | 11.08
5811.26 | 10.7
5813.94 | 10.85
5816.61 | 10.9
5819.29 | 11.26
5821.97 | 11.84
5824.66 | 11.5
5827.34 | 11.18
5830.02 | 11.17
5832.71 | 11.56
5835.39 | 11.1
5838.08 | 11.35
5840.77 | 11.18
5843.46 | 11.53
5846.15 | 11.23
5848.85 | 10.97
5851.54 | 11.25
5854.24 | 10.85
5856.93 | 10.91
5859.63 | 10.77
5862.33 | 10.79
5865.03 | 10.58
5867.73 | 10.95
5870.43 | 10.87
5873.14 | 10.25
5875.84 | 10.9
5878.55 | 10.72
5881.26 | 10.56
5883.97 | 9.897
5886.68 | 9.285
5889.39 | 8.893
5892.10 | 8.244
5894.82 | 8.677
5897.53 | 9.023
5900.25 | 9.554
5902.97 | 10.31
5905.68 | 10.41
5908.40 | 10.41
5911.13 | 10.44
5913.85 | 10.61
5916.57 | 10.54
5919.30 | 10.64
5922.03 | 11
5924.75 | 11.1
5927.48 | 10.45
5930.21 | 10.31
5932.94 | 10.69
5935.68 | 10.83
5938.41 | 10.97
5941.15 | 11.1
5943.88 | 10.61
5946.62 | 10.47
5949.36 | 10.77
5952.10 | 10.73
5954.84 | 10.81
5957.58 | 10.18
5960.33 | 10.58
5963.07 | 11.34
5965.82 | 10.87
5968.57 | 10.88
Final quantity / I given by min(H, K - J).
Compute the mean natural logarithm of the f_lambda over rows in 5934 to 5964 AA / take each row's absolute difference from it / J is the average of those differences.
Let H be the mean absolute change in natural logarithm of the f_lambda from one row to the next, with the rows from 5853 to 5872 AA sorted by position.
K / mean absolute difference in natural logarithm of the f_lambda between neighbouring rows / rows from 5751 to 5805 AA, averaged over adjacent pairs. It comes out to 0.002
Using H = 0.0136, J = 0.02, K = 0.0232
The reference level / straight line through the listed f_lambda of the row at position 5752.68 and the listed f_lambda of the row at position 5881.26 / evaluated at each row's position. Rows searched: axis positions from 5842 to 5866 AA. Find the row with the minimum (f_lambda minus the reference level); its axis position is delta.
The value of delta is 5865.03 AA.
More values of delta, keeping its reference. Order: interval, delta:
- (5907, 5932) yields 5930.21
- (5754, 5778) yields 5768.60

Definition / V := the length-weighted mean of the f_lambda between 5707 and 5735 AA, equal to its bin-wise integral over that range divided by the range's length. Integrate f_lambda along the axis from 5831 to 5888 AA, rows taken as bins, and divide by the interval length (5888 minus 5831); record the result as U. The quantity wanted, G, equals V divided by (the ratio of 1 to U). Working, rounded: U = 10.83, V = 10.84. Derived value 117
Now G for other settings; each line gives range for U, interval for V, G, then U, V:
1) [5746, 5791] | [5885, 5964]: 111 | 10.81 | 10.31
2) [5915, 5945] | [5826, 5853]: 121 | 10.75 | 11.25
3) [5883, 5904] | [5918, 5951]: 99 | 9.21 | 10.75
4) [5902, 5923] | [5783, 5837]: 117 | 10.54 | 11.08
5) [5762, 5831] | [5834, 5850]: 123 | 10.96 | 11.23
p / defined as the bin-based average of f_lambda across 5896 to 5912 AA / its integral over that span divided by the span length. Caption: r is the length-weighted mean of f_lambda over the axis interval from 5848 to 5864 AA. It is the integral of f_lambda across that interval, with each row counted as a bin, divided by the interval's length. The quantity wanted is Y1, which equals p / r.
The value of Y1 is 0.92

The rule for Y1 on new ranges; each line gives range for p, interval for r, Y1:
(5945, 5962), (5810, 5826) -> 0.95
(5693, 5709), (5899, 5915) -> 1.03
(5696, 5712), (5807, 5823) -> 0.93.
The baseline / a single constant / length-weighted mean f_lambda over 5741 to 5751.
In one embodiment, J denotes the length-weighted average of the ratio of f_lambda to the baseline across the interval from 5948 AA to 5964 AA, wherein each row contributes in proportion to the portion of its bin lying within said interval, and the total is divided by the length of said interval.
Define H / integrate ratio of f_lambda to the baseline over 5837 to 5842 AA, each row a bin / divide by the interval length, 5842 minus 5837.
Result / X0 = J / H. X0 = 0.952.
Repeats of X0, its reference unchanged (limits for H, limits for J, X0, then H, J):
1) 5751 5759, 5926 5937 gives 0.971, 0.98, 0.955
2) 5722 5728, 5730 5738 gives 0.961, 1.02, 0.980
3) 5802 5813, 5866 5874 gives 0.973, 0.99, 0.968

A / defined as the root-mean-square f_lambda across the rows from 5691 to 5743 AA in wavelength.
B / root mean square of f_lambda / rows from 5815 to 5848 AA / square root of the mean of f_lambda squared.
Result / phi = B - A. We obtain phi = 0.53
